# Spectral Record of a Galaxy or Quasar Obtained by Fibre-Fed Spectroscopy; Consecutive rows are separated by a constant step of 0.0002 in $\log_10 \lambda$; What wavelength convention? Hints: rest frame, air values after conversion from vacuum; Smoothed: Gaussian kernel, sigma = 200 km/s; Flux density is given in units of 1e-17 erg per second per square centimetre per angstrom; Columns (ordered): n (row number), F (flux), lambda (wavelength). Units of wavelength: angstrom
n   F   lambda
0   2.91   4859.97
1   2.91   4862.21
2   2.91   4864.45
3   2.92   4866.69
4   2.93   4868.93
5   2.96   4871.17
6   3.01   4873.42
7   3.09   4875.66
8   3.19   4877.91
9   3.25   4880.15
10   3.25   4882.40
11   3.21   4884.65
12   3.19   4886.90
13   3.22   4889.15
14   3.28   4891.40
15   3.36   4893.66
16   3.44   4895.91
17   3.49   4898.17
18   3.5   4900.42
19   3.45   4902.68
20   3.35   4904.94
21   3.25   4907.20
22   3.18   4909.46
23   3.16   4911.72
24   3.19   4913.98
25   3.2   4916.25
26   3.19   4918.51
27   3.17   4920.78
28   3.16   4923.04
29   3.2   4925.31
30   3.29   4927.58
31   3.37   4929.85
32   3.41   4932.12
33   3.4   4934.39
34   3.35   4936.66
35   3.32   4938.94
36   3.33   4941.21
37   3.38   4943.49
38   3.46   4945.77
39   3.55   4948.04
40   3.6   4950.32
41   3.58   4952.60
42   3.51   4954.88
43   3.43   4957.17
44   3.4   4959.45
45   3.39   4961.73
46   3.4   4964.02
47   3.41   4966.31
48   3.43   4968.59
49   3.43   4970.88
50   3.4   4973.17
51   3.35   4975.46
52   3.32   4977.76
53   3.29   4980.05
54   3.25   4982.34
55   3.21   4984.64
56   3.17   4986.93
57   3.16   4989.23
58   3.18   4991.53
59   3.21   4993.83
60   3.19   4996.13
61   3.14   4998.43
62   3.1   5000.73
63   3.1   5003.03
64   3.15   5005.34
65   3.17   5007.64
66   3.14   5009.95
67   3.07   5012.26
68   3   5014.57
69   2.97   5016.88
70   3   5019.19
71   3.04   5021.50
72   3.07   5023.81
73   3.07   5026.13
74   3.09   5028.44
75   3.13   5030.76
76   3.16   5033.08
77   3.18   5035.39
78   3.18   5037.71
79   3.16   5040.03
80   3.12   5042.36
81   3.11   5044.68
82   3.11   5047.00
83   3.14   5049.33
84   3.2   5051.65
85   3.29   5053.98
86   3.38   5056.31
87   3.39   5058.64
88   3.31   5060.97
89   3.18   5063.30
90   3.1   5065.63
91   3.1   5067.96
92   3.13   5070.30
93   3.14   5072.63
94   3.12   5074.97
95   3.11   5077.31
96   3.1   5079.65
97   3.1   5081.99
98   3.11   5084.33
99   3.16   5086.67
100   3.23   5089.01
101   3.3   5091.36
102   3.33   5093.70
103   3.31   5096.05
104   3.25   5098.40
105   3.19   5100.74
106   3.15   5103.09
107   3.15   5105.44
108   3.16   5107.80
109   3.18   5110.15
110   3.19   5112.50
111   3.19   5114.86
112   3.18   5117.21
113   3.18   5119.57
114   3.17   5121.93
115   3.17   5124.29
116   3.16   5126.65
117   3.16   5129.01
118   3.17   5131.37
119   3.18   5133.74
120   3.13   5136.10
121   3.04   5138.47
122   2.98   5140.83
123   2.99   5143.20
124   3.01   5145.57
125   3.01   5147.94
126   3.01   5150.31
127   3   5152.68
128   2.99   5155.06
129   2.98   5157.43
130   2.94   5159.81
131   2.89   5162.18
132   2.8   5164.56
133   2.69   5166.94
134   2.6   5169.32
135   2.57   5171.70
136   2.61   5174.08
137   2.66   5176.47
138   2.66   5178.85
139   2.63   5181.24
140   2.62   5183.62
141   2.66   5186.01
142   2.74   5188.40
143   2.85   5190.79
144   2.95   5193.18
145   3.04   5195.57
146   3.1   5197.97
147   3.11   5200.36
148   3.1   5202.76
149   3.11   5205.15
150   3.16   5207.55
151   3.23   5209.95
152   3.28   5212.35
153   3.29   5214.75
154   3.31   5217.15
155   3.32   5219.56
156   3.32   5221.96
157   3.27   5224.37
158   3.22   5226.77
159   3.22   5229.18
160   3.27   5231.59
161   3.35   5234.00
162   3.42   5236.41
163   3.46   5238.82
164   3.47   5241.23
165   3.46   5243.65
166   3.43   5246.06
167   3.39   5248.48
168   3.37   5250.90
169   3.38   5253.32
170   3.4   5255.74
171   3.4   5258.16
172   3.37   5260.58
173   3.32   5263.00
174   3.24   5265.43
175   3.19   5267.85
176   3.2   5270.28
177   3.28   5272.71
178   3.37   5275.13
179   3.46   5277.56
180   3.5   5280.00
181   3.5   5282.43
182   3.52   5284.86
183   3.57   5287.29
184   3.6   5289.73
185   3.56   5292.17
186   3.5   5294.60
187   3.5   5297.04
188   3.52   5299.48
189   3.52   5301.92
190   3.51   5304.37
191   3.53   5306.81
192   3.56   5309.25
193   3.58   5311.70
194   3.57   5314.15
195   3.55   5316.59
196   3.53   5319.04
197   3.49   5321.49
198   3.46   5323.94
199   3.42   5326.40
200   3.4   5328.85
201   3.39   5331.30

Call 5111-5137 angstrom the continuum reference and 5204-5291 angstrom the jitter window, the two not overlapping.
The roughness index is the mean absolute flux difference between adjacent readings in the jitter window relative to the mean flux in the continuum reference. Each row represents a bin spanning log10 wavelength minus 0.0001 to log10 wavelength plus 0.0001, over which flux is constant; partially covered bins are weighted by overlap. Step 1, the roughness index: 0.012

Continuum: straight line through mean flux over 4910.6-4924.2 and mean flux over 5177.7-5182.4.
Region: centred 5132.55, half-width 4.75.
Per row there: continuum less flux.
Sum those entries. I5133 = -1.7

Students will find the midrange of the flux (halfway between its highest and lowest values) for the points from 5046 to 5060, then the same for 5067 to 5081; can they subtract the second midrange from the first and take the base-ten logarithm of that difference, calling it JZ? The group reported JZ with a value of -0.89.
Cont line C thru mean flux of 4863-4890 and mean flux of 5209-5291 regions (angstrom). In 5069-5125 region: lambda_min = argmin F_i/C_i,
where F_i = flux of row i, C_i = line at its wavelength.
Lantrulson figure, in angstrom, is 5081.99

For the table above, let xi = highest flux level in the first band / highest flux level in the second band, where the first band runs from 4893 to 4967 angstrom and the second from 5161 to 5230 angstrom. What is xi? 1.08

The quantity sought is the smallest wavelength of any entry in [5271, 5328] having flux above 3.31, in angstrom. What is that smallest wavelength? 5275.13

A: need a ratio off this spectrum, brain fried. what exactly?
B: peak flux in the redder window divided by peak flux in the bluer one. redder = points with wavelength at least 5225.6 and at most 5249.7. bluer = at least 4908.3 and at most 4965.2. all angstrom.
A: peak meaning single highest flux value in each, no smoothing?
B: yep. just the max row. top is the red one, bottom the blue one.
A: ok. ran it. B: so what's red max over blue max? 0.96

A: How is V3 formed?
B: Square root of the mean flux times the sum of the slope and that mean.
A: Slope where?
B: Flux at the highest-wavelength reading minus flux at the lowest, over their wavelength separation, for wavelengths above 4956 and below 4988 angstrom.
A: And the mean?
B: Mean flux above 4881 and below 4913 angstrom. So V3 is 3.30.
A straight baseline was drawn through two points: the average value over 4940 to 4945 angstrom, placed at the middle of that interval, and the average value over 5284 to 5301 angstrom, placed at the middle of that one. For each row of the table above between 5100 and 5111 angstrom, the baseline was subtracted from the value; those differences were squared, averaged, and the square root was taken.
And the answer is 0.28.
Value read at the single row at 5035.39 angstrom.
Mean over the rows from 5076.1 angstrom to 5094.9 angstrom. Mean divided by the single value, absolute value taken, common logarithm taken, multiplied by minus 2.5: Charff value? 0.00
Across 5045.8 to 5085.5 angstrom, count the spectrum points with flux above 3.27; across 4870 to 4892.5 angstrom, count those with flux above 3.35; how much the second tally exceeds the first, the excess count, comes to -4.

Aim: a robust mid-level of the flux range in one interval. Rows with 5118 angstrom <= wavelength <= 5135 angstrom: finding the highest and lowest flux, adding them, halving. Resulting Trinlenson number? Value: 3.17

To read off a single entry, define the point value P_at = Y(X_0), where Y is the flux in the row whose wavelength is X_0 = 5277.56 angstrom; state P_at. 3.46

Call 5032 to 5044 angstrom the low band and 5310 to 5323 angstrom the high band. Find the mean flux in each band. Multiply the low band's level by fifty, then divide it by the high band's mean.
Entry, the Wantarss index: 44.6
